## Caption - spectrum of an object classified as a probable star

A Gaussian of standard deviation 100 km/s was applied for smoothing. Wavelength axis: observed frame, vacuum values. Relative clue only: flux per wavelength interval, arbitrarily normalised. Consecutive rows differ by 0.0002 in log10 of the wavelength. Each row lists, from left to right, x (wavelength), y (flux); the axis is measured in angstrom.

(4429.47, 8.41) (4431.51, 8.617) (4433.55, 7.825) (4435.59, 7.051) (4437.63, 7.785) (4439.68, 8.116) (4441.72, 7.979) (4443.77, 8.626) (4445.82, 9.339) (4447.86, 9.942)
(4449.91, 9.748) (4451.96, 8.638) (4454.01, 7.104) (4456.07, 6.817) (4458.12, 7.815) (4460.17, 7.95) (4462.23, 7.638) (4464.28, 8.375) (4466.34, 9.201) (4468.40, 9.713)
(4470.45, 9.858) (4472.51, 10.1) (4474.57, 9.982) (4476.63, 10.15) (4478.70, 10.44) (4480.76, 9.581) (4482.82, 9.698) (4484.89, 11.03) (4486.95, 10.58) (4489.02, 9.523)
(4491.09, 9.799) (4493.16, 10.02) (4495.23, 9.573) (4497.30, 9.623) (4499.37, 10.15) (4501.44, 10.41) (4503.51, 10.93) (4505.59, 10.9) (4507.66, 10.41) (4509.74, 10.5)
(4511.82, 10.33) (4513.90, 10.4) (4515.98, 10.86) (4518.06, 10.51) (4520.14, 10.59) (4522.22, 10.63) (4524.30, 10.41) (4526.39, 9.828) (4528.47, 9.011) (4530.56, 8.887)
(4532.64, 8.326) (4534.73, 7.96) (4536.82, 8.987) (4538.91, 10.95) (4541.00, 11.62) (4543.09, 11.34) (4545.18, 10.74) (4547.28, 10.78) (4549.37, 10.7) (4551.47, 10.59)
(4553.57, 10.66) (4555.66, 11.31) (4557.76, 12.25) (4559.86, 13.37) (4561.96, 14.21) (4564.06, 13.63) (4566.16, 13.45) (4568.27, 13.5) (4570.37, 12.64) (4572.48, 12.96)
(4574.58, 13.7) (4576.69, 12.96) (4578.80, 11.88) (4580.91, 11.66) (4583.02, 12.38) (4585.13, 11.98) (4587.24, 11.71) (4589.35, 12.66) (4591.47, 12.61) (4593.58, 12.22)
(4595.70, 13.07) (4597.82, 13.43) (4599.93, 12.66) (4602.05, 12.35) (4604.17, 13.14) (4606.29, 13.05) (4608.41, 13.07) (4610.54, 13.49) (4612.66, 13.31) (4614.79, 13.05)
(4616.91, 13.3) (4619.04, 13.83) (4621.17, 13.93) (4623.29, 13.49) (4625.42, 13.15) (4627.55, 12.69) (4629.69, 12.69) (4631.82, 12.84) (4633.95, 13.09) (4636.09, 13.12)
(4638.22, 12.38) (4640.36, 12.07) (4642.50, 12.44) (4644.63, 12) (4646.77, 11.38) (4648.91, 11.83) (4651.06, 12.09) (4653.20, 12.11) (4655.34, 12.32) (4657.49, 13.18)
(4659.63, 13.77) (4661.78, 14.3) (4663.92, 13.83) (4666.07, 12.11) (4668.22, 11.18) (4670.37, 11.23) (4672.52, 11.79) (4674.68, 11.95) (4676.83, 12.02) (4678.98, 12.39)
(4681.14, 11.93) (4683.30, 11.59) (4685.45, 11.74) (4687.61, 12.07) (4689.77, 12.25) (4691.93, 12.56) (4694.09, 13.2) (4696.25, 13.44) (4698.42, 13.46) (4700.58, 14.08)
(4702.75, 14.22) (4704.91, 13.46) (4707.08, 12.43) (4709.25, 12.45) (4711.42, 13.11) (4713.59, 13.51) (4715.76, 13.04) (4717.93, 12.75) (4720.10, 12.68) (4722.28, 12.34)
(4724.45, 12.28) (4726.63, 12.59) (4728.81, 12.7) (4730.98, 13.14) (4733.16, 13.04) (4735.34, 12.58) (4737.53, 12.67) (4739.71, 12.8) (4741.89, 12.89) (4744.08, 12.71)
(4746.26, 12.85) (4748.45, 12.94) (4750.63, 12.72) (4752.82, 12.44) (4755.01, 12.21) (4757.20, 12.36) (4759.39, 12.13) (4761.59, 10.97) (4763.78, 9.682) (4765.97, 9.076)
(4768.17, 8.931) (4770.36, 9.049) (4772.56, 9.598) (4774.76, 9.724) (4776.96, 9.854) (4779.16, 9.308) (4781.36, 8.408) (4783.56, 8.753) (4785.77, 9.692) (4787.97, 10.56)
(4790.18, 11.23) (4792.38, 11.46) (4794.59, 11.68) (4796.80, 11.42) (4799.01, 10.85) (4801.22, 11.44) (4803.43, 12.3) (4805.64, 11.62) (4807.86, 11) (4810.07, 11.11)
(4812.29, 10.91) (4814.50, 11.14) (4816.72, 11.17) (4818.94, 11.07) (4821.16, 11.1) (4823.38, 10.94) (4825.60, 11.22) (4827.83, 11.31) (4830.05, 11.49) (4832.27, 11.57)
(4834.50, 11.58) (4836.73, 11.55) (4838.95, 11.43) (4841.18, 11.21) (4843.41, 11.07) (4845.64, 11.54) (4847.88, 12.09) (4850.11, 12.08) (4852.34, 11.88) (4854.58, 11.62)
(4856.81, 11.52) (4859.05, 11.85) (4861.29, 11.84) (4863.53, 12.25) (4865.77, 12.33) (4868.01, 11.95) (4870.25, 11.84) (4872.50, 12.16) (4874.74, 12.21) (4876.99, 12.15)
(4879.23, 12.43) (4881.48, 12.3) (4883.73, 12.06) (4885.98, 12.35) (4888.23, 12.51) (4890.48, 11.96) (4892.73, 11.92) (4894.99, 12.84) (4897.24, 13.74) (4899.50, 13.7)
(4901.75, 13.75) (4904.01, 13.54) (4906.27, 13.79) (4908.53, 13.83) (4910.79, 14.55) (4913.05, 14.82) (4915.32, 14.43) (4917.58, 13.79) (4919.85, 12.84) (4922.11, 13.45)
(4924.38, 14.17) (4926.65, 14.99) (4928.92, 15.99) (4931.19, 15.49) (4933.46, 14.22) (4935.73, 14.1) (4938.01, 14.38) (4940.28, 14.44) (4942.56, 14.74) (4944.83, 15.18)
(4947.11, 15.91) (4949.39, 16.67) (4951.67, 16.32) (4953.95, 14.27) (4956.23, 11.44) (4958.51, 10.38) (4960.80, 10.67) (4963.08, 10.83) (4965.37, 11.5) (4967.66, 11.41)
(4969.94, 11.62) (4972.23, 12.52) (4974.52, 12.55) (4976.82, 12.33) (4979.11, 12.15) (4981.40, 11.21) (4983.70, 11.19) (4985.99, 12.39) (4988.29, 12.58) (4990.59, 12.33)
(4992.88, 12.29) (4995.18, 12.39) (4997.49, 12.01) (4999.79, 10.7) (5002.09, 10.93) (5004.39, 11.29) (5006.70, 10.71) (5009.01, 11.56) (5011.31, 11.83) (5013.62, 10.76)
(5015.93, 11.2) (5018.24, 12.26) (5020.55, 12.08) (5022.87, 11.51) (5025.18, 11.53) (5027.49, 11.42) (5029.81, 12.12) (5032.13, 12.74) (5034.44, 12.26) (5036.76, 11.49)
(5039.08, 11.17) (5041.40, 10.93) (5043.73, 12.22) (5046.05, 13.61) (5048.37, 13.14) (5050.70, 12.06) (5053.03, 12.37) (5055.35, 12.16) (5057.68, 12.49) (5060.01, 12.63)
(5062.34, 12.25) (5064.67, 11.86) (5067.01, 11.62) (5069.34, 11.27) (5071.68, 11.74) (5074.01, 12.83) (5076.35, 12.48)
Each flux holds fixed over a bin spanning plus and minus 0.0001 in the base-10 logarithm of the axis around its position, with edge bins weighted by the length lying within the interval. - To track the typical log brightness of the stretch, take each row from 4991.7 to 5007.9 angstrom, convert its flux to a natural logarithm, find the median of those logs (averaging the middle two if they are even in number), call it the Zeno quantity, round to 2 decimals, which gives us 2.42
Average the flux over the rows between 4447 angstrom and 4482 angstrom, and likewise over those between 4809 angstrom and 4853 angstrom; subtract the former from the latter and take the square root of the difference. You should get 1.5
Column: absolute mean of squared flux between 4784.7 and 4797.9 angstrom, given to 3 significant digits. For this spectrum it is 122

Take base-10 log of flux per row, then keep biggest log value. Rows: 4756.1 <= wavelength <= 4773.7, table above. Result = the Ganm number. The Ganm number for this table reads 1.09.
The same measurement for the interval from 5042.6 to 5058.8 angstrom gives 1.13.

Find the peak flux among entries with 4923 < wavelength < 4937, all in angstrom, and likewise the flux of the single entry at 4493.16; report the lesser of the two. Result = 10.0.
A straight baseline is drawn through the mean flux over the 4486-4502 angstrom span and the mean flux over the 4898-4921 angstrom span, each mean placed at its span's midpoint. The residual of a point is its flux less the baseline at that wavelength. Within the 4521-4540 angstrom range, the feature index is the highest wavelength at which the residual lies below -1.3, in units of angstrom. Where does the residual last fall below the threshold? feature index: 4536.82 angstrom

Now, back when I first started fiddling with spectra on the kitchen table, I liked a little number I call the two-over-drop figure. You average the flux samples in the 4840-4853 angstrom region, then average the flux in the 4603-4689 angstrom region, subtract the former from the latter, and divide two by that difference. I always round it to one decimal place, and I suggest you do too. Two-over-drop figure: 2.0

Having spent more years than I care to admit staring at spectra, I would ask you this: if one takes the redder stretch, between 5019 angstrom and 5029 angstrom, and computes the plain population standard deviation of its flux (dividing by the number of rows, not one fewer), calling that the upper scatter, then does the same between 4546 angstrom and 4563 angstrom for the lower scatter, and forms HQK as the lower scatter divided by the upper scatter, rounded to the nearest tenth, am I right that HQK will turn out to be 5.0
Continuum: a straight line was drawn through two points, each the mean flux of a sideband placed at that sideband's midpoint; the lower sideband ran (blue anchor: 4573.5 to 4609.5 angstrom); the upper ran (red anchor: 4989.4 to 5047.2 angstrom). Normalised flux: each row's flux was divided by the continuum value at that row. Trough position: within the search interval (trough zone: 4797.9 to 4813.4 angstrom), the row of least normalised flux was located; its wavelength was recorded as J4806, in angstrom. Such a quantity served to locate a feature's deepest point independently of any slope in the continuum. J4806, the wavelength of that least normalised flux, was 4799.01 angstrom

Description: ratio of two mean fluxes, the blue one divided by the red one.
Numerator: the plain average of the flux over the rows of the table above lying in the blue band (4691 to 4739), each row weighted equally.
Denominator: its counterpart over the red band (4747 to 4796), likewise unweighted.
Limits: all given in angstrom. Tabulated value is 1.2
